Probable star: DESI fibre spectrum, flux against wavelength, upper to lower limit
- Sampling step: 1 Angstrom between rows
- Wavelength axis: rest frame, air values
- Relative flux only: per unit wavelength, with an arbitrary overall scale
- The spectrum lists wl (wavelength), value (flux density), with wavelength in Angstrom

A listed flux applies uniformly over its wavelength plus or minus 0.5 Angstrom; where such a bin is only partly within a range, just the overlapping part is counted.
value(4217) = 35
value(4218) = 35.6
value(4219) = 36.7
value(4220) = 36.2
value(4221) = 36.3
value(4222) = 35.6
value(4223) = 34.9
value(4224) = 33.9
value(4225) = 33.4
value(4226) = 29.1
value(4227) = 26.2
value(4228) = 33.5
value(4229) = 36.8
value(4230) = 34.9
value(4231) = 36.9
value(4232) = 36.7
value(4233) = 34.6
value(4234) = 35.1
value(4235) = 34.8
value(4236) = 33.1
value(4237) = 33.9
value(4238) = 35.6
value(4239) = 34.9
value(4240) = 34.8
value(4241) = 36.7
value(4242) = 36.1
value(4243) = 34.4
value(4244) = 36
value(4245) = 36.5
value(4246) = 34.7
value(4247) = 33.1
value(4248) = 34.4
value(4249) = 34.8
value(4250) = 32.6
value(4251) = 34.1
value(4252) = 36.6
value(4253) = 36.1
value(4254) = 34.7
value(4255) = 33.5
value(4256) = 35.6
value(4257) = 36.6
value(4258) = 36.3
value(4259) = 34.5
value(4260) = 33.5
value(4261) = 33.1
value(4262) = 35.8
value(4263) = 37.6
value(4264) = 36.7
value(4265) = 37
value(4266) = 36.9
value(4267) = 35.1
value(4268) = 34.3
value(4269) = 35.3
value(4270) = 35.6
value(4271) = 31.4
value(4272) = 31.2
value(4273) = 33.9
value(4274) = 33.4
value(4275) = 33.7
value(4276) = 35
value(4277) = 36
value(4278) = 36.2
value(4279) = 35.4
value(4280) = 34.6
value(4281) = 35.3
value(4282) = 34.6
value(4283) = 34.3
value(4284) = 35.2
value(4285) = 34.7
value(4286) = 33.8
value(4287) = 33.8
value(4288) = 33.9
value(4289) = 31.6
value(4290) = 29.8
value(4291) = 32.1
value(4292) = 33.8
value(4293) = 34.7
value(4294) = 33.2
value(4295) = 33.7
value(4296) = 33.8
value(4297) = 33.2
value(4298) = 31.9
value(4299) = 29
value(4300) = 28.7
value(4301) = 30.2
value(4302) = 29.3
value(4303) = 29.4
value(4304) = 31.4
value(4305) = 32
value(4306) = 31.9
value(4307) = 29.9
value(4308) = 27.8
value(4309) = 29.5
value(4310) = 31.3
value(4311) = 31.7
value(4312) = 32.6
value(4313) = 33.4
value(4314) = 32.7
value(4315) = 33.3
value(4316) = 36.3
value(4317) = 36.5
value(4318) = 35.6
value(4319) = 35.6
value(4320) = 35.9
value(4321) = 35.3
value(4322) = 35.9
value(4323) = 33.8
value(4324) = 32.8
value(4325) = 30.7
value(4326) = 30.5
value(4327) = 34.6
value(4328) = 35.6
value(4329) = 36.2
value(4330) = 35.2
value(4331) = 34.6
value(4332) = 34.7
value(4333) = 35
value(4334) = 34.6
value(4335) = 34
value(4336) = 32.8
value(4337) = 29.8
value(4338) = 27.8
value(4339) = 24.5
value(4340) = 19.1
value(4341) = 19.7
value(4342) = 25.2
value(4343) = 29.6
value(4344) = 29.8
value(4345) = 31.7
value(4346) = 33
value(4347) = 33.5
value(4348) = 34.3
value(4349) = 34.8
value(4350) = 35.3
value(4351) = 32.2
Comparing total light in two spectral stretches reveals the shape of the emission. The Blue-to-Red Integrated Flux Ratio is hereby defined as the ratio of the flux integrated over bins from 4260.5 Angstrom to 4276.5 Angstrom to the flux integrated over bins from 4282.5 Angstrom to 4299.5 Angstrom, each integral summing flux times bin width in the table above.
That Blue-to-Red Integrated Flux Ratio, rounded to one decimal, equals 1.0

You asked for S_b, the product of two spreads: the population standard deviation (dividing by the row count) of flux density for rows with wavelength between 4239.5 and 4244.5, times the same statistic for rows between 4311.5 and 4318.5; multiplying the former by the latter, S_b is 1.4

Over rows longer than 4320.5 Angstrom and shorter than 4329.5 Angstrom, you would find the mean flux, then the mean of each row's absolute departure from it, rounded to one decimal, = 1.8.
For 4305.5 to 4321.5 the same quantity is 2.2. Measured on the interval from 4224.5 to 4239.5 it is 1.9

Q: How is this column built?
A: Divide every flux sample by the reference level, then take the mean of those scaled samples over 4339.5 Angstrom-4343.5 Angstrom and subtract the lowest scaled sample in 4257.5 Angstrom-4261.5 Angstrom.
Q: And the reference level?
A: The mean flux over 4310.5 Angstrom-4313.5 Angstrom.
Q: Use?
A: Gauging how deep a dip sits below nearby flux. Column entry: -0.30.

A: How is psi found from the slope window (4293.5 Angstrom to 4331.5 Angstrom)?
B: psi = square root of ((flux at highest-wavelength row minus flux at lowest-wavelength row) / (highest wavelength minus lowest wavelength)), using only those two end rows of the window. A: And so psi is 0.2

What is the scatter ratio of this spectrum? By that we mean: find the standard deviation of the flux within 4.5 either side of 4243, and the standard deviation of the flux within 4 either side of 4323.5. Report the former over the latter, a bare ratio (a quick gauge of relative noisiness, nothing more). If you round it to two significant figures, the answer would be 0.54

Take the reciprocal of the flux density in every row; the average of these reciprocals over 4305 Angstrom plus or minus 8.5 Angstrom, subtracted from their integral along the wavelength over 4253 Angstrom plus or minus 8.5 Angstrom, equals 0.457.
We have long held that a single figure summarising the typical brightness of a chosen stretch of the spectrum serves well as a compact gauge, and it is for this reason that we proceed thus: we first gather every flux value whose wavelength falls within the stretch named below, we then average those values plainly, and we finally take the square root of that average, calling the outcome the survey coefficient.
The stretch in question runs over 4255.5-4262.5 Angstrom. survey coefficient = 5.92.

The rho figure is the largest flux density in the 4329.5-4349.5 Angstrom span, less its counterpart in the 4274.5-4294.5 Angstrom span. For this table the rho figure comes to -1.00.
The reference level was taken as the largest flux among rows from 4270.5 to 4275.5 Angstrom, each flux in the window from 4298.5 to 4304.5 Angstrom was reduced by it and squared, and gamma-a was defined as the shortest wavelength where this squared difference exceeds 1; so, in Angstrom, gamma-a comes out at 4299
